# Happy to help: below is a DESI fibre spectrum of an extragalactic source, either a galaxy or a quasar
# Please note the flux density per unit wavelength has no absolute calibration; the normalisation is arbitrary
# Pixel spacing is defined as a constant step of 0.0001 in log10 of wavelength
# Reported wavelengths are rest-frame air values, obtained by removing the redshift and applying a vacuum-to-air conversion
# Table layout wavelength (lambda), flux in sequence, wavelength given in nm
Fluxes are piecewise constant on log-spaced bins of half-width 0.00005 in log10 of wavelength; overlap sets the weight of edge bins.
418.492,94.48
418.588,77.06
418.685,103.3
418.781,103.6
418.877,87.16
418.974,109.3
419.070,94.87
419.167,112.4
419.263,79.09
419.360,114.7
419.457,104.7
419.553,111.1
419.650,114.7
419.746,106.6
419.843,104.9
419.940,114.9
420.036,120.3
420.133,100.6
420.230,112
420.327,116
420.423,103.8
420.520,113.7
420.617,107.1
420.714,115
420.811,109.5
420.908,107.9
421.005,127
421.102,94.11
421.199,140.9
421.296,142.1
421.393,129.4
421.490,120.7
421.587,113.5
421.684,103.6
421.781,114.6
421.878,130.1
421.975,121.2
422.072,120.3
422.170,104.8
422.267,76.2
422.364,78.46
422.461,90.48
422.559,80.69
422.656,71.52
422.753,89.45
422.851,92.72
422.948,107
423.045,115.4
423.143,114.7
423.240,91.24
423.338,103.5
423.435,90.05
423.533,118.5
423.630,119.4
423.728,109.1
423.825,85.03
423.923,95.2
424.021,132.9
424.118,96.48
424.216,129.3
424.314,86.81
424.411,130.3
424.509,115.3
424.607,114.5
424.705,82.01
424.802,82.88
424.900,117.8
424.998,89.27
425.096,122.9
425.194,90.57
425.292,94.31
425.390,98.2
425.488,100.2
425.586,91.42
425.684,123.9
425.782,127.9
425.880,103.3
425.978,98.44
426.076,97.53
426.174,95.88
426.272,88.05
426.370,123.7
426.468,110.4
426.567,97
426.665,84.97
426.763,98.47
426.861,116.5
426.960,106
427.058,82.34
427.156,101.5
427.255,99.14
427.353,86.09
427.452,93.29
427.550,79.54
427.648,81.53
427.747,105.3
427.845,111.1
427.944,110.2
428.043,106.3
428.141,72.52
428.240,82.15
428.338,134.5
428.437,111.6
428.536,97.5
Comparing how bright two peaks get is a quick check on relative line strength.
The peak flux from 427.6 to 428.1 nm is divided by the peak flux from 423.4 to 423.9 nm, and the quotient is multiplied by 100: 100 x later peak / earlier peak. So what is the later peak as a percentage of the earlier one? 93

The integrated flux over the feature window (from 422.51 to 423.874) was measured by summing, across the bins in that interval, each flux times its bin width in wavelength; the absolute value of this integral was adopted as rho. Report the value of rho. 135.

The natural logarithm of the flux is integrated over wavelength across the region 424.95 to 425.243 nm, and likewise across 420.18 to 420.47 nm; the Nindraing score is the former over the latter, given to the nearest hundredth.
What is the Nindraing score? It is 0.99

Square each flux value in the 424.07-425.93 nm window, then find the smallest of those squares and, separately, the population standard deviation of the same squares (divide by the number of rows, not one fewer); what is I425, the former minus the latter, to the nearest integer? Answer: 3242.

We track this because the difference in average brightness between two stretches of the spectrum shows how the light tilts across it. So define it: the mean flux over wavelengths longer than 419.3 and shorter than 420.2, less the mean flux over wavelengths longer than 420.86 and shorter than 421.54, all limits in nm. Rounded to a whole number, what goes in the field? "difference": -13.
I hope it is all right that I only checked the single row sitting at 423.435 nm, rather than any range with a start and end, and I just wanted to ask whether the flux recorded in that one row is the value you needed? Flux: 90.05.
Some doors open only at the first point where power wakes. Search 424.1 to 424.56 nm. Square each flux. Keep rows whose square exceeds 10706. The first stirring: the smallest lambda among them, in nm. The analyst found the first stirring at 424.216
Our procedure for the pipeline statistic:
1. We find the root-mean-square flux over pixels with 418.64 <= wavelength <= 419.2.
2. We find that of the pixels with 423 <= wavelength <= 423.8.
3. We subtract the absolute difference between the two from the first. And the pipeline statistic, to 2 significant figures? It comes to 96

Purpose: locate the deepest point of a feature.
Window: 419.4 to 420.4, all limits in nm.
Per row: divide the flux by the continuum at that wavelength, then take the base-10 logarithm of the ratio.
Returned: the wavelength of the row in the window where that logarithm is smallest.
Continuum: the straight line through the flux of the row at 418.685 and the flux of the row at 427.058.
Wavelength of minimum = 420.133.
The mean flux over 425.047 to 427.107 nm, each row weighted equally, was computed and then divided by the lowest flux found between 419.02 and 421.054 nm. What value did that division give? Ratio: 1.30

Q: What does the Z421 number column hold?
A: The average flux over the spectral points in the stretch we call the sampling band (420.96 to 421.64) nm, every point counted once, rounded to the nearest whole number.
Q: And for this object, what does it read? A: 124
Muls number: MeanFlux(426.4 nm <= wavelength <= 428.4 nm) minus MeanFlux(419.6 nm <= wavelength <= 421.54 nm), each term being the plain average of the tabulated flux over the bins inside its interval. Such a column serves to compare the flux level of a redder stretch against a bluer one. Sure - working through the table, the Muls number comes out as -17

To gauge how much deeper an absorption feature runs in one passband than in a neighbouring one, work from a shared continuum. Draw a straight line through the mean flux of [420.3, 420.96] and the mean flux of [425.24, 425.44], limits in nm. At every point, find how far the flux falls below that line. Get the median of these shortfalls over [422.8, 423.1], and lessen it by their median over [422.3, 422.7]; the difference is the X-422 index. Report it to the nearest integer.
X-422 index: -29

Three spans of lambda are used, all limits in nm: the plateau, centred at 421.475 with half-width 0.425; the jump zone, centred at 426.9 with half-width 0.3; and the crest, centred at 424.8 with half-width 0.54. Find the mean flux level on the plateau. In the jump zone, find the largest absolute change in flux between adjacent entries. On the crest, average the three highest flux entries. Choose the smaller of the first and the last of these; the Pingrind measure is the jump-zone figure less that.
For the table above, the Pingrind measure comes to -97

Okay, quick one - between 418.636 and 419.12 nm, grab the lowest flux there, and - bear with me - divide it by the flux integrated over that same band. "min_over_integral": 1.81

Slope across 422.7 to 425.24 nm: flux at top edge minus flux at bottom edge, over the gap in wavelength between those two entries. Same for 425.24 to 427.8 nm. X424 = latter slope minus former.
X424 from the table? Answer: 4.0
